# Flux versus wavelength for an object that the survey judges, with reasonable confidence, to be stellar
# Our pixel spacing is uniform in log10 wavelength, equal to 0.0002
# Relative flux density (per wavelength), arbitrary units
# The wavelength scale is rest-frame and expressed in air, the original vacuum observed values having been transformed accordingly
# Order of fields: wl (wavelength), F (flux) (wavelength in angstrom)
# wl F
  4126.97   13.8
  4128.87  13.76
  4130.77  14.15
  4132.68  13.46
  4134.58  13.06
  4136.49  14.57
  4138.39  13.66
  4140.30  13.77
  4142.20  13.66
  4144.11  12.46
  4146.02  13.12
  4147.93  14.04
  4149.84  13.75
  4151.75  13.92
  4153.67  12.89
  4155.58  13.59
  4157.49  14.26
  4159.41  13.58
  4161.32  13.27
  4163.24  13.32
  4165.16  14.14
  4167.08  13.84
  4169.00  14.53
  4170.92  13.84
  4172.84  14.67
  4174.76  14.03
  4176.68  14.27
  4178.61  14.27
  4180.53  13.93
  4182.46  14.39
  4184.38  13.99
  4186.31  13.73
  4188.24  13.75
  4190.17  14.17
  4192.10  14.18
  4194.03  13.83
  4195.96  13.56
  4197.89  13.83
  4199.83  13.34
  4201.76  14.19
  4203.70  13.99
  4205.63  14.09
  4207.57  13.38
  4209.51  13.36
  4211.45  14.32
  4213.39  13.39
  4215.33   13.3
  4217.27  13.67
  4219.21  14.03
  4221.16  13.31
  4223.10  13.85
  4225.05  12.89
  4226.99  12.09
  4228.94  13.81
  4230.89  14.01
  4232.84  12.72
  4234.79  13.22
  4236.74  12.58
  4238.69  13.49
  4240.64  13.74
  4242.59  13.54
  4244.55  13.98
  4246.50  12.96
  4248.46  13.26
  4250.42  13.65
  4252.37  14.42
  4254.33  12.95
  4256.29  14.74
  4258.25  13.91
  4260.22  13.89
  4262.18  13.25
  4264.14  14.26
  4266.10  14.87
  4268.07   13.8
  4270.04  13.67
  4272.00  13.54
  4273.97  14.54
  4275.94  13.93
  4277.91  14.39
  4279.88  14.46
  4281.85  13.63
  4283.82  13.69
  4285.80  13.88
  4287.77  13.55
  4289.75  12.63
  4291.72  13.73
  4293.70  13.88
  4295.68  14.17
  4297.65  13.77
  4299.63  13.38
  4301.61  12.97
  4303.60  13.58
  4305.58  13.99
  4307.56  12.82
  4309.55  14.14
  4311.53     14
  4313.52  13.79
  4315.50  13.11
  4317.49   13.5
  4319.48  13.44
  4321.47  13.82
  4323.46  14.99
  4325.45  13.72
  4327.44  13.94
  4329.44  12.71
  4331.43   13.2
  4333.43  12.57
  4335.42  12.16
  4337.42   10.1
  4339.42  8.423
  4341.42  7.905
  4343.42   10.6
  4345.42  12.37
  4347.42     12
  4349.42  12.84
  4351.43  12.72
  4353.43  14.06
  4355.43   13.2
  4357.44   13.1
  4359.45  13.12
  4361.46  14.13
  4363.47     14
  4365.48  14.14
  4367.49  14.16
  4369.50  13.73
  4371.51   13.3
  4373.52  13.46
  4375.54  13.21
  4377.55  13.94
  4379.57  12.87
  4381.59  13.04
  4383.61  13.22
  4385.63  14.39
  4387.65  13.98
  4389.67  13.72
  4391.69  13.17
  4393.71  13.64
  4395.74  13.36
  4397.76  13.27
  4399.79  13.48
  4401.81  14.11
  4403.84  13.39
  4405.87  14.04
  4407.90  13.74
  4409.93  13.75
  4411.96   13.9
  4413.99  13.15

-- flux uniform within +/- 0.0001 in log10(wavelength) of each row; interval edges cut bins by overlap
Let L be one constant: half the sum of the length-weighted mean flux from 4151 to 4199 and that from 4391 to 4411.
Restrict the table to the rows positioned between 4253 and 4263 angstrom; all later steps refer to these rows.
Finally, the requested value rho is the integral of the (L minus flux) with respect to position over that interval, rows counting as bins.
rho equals -0.2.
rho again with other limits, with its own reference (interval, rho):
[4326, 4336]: 7.7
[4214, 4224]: 1.3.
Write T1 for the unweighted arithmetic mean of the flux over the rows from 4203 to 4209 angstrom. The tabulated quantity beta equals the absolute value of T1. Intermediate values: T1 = 13.82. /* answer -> 13.8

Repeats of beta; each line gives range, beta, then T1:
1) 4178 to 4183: 14.2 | 14.20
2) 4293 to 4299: 13.9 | 13.94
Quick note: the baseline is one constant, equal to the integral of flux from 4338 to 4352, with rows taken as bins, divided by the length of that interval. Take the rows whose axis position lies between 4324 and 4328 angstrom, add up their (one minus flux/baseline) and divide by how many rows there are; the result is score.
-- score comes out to -0.27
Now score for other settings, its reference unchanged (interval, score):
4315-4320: -0.23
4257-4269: -0.28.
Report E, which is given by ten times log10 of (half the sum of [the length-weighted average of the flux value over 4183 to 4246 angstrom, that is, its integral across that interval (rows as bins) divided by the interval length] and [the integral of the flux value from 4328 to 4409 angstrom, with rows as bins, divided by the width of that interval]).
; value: 11.2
